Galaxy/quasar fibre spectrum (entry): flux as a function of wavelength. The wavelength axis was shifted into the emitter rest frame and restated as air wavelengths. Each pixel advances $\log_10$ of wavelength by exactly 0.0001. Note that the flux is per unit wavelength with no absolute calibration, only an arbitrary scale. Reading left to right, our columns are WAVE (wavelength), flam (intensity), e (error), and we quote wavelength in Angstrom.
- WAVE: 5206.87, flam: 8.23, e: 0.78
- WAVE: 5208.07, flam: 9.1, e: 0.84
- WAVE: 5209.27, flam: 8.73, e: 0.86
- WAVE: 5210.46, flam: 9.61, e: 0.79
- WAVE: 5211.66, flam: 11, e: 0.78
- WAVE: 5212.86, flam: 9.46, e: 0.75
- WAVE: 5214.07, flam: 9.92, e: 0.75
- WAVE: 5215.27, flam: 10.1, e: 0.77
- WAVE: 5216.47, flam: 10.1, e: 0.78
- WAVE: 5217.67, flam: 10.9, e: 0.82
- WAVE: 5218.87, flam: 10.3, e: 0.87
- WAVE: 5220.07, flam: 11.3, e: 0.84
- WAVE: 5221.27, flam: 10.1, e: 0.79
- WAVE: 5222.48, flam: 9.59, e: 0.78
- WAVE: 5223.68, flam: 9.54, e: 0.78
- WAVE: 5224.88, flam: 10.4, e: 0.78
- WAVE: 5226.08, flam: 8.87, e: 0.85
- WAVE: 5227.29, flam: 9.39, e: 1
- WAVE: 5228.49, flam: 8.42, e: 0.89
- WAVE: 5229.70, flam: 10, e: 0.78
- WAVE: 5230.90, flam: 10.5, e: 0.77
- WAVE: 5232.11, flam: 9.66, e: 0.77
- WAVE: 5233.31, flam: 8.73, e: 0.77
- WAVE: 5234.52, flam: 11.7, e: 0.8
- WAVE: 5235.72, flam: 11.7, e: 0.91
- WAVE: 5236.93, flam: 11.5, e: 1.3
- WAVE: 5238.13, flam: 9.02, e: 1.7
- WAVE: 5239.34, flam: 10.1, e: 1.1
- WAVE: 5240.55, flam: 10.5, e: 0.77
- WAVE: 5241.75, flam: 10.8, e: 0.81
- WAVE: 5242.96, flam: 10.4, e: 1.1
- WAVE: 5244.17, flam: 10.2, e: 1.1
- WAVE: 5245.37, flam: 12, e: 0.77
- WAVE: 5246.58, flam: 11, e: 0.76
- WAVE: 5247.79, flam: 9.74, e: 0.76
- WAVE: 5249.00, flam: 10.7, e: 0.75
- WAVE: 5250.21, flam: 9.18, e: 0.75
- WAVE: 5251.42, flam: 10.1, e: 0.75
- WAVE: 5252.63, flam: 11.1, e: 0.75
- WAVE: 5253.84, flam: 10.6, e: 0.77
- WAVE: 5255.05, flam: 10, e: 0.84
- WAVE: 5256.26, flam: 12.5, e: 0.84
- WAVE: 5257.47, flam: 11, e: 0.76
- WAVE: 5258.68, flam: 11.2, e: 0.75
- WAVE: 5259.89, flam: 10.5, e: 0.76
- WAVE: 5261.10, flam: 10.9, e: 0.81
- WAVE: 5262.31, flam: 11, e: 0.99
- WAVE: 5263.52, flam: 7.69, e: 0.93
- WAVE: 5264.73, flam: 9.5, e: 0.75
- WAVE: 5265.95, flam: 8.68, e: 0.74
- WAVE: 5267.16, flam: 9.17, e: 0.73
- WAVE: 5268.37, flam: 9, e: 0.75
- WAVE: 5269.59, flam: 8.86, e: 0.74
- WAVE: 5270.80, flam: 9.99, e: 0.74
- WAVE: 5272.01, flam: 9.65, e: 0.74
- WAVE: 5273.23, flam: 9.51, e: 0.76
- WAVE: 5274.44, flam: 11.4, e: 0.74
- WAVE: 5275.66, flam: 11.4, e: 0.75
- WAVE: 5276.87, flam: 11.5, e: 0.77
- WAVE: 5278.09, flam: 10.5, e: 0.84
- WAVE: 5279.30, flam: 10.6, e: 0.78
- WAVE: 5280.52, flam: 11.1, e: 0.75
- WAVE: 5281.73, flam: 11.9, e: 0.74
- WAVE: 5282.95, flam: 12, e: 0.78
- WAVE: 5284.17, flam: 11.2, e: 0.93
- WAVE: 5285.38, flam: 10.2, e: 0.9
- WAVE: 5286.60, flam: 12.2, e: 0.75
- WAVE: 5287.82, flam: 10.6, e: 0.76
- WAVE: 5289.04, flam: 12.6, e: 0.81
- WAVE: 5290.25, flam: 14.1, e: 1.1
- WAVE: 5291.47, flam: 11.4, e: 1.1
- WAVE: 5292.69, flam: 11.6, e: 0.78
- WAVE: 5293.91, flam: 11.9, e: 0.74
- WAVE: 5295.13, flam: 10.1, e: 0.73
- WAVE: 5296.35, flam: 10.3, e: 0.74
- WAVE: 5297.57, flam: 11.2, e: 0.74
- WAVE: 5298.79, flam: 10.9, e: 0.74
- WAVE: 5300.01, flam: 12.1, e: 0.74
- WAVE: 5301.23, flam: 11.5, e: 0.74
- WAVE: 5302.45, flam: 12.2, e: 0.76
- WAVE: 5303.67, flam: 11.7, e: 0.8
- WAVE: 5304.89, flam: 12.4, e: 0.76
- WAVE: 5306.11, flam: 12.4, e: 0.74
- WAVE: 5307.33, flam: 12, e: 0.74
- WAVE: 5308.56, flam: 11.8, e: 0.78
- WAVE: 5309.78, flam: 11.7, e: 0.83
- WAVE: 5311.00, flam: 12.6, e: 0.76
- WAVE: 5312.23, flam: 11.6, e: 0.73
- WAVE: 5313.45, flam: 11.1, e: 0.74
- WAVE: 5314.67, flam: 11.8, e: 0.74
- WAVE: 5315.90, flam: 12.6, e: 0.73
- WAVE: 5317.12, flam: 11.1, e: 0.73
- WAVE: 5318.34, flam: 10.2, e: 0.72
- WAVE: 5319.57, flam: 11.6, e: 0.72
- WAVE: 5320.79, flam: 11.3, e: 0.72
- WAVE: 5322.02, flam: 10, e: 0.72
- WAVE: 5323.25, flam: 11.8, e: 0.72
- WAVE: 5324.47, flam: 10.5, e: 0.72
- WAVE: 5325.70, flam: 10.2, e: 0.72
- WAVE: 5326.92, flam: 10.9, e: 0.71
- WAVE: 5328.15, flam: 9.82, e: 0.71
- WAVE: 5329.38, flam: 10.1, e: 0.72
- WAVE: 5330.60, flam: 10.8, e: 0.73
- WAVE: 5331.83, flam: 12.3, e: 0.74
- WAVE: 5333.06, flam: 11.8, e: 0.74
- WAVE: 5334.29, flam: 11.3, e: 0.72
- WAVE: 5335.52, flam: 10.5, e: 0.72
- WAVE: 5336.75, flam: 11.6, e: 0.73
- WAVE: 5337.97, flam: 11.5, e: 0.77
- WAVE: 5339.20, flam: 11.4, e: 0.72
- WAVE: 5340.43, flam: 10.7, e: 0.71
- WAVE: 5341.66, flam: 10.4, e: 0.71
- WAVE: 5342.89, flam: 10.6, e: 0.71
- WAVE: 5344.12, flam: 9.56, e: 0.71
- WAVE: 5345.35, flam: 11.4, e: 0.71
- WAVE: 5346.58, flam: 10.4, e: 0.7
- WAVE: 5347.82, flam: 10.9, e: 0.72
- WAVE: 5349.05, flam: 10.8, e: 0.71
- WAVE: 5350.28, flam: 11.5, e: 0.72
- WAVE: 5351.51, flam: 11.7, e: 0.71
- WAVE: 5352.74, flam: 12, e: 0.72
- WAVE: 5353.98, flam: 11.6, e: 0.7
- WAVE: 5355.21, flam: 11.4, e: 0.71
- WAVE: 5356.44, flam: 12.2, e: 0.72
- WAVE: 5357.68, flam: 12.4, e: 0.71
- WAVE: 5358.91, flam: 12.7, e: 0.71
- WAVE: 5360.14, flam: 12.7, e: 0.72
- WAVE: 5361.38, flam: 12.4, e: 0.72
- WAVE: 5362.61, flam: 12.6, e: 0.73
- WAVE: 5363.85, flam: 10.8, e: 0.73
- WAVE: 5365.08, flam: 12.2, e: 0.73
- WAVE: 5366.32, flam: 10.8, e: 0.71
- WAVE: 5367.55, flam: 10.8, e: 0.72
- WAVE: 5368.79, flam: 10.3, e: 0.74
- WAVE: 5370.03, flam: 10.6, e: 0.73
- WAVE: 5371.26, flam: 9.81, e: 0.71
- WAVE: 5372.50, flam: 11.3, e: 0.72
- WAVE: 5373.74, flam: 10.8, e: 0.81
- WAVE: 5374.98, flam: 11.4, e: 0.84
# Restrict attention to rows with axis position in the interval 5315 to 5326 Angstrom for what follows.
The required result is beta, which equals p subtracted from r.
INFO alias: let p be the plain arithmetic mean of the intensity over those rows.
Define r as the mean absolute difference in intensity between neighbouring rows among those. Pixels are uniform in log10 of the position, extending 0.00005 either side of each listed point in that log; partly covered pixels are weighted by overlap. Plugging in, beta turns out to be -9.9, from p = 11.0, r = 1.1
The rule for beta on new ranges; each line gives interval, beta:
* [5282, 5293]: -10.3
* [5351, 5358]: -11.5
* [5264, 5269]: -8.6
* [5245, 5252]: -9.3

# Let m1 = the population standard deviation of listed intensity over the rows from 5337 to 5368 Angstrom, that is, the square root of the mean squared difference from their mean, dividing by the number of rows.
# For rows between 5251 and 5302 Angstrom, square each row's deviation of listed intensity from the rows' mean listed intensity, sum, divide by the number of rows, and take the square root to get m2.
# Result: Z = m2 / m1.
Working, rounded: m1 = 0.82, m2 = 1.19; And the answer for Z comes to 1.5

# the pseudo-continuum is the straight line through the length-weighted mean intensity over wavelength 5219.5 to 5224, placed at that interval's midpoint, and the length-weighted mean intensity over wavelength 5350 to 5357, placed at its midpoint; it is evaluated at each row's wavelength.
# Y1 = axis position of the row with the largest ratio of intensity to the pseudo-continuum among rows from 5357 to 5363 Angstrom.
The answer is 5358.91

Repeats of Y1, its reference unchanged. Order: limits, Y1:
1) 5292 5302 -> 5300.01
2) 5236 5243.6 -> 5236.93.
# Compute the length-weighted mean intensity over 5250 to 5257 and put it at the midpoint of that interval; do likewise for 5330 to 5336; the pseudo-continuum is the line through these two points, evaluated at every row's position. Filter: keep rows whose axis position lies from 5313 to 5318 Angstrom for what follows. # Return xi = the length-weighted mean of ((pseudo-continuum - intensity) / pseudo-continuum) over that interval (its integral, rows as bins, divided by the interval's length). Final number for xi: -0.04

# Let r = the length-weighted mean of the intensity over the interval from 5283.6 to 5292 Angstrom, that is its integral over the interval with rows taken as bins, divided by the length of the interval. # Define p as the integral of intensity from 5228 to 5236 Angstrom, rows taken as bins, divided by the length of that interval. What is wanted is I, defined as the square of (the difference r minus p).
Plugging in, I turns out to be 2.9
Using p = 10.06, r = 11.8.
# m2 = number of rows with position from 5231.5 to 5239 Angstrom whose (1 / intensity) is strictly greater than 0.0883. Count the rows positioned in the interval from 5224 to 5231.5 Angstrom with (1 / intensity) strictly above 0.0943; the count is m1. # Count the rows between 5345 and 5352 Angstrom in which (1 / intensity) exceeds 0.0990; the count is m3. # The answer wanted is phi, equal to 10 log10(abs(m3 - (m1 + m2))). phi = 9.5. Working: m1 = 6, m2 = 3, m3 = 0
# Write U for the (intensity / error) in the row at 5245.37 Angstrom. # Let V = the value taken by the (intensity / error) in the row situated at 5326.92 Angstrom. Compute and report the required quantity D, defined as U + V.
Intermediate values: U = 15.6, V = 15.4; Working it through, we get 30.9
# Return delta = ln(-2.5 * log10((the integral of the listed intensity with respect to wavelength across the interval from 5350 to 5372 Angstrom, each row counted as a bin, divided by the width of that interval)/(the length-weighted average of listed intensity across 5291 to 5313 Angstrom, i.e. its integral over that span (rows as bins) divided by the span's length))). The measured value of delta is -5.4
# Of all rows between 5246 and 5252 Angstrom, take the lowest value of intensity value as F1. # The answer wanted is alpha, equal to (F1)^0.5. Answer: 3.03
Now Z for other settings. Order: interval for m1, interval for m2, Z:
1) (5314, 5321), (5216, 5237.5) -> 1.3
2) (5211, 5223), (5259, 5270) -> 1.8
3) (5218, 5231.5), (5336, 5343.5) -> 0.6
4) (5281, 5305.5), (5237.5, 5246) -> 0.9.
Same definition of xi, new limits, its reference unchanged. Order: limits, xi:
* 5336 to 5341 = 0.01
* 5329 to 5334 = 0.00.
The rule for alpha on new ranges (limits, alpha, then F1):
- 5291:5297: 3.18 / 10.1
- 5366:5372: 3.13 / 9.81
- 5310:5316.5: 3.33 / 11.1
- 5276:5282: 3.24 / 10.5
